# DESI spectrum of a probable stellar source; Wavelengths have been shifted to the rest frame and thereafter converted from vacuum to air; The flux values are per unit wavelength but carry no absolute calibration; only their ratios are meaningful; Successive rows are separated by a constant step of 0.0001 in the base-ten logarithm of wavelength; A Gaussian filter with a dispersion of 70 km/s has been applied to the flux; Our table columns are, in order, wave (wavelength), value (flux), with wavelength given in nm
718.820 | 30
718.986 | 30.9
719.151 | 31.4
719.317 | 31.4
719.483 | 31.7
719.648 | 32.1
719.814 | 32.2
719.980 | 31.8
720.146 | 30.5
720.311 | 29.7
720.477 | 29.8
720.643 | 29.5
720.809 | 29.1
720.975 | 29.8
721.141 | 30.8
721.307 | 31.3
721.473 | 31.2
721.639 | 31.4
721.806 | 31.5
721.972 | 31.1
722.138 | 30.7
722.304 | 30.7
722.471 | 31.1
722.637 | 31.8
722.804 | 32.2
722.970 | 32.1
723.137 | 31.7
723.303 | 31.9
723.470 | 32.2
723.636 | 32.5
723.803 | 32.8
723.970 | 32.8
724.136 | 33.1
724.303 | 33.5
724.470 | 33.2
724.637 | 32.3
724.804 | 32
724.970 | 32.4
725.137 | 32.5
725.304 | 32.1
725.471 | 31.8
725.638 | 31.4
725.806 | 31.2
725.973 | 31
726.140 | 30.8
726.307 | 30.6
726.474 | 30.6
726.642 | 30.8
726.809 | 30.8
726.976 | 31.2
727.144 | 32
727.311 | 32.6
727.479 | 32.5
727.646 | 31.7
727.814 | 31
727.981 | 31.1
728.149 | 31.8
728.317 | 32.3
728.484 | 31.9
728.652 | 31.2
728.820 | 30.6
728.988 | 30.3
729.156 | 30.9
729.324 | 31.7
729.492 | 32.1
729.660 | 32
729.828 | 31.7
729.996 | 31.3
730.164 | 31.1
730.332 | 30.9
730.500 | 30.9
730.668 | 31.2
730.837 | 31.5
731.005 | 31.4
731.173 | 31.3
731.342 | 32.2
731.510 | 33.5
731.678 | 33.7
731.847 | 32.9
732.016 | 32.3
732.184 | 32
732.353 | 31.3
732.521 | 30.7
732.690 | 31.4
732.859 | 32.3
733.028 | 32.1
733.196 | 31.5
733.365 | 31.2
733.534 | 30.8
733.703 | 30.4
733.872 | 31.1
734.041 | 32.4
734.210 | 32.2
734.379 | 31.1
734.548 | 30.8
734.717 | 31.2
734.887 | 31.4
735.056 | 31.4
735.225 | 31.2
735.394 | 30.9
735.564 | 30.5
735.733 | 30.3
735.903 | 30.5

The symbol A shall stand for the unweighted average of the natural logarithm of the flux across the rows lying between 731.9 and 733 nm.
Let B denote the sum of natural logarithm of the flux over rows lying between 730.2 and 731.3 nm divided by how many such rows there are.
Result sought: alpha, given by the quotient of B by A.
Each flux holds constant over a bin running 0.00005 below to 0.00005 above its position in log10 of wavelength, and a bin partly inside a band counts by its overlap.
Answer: 1.00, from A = 3.46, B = 3.440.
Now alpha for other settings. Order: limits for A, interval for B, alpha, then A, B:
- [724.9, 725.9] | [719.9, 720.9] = 0.98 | 3.46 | 3.403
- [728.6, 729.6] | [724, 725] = 1.01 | 3.44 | 3.489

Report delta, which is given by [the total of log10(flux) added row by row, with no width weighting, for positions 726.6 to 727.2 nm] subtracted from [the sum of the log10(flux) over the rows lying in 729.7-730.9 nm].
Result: 4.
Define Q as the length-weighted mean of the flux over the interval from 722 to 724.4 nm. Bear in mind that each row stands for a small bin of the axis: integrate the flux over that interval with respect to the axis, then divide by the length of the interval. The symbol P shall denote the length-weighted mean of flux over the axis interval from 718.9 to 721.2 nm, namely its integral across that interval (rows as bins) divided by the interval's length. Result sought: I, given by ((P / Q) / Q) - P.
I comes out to -30.73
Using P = 30.8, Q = 32.1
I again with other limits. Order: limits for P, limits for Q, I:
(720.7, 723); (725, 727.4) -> -30.98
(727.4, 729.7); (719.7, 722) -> -31.46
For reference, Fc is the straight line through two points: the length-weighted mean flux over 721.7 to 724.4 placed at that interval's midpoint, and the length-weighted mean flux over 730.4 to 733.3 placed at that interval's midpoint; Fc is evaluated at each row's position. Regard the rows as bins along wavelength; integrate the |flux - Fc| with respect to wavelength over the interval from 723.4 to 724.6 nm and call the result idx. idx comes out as 1.1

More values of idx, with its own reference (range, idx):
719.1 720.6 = 1.4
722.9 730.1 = 4.6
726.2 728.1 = 1.5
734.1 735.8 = 1.4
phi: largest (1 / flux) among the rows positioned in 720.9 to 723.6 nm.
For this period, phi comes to 0.0336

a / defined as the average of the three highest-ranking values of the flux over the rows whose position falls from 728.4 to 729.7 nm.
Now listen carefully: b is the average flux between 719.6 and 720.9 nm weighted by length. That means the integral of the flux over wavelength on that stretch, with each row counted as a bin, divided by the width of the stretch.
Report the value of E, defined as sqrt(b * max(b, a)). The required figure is 31.3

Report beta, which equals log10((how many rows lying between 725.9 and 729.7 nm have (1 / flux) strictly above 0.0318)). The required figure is 1.11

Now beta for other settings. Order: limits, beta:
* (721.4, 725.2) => 0.78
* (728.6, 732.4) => 1.08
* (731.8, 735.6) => 1.18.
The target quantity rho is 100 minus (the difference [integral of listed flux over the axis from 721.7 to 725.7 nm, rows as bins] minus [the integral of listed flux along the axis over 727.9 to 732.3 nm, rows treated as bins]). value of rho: 111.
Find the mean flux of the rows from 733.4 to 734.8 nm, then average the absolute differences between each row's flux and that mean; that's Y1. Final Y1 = 0.5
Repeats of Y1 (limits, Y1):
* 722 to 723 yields 0.6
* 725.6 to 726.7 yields 0.2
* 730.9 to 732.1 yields 0.8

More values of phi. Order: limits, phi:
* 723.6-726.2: 0.0325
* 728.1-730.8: 0.0330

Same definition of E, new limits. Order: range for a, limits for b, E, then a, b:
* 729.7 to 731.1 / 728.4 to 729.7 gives 31.4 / 31.5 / 31.3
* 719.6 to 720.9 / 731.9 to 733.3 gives 31.9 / 32.0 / 31.7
